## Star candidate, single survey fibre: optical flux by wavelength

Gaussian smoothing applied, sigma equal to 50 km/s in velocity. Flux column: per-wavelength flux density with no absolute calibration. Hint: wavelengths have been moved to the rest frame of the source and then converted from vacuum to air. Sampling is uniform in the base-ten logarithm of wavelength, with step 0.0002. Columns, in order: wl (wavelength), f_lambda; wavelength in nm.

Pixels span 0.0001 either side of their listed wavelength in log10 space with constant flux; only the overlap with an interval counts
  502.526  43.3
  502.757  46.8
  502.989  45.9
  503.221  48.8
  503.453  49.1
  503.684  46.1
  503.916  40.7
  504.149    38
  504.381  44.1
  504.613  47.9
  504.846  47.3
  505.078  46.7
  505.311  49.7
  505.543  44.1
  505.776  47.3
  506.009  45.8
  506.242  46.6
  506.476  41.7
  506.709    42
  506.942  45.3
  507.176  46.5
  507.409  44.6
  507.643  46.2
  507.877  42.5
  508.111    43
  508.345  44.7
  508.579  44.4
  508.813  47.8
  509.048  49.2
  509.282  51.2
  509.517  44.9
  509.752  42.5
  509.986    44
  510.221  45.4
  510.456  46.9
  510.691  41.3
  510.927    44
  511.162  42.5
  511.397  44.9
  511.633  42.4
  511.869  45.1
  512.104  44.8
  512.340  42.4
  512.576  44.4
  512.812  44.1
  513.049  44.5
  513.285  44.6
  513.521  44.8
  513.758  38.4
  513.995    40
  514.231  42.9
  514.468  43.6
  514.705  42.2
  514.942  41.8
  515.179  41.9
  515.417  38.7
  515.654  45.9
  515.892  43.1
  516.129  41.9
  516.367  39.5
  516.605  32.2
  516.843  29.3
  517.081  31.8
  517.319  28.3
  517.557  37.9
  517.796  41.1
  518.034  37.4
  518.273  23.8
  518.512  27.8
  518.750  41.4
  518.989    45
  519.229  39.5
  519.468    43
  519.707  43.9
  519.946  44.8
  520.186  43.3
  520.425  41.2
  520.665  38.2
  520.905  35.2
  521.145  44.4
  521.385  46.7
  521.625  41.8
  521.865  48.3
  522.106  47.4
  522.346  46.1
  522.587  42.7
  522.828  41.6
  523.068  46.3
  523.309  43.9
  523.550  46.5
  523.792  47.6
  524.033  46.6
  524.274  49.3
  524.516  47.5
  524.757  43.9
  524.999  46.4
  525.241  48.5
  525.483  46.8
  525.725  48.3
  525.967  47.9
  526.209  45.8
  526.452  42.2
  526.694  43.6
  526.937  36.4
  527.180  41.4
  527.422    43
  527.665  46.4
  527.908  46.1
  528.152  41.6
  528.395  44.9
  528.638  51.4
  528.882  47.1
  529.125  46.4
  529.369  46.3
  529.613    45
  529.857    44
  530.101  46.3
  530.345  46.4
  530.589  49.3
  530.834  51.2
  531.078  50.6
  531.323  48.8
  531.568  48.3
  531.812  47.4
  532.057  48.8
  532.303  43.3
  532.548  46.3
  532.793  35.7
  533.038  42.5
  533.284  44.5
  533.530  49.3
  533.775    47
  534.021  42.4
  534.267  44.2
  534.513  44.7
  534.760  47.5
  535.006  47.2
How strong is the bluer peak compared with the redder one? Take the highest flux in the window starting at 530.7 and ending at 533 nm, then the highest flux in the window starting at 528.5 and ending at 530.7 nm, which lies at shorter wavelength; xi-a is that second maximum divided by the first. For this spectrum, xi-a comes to 1.00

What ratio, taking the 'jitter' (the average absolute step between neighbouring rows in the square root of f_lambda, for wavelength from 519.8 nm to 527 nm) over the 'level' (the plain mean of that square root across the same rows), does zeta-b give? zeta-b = 0.032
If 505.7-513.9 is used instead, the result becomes 0.023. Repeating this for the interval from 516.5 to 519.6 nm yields 0.084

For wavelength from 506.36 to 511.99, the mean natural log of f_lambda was 3.80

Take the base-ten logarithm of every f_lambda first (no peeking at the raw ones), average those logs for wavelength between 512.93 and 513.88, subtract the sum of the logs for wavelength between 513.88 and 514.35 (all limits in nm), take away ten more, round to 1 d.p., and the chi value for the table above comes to -11.6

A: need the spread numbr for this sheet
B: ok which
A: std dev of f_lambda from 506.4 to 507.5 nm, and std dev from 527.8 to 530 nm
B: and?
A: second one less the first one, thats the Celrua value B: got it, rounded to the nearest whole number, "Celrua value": 1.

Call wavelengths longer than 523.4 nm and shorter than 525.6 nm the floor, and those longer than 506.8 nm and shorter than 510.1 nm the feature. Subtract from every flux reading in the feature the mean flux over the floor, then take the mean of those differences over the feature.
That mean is -1.5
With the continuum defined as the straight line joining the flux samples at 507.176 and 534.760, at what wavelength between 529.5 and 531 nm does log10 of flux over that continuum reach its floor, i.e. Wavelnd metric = 529.857 nm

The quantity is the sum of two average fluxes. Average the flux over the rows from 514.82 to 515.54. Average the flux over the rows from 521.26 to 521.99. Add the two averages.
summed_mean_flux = 86.4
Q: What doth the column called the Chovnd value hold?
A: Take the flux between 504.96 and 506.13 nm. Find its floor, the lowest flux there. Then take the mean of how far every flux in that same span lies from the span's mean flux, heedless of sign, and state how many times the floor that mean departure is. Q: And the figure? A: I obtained 0.032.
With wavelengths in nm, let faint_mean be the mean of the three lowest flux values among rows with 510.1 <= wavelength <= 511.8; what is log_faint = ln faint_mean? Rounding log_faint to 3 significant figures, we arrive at 3.74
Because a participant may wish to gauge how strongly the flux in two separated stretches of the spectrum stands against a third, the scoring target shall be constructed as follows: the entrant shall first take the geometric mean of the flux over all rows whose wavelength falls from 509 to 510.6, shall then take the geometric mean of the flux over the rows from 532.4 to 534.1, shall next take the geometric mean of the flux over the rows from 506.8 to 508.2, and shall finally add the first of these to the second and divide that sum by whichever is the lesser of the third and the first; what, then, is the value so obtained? 2.01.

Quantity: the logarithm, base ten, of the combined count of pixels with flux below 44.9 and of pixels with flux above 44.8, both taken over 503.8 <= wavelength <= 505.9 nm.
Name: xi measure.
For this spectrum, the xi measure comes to 0.95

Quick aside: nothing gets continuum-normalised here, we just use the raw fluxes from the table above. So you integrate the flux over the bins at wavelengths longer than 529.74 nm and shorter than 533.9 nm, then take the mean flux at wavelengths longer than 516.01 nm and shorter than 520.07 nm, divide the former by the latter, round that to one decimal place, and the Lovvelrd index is 5.2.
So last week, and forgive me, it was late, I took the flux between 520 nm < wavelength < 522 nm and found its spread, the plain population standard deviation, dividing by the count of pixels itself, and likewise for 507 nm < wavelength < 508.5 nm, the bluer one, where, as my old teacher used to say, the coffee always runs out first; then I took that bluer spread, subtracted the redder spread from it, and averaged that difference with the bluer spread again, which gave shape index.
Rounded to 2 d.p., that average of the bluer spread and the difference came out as -0.53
